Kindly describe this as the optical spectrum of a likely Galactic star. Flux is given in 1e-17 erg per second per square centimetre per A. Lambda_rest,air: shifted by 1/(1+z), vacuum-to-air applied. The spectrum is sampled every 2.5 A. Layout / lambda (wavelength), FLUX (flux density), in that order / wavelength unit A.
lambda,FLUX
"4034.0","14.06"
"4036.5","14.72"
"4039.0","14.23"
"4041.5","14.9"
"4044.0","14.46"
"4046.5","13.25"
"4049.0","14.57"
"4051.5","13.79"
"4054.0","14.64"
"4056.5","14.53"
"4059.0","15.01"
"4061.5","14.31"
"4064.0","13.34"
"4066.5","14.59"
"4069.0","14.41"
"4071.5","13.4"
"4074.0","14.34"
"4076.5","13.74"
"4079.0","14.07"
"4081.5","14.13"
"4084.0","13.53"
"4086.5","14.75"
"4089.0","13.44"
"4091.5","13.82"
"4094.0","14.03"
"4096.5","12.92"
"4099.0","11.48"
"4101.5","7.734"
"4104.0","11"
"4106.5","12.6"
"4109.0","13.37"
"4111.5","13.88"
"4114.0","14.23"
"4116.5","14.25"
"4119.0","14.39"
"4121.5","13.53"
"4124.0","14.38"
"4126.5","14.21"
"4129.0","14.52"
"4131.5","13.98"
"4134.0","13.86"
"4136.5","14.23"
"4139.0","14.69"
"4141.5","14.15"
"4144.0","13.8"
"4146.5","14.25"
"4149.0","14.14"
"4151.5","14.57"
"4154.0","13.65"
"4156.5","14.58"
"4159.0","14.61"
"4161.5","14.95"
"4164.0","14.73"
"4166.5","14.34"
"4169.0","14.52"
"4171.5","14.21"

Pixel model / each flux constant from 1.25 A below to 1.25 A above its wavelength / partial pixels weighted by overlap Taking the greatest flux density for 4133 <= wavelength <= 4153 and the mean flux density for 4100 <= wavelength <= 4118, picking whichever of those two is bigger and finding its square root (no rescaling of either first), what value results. 3.833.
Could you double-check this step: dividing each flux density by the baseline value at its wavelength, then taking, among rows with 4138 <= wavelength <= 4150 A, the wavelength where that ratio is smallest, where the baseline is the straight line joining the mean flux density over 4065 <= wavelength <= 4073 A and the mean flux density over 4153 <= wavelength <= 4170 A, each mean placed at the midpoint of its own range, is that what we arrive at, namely 4144.0 A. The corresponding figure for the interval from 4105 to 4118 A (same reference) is 4106.5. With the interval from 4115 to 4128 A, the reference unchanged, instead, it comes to 4121.5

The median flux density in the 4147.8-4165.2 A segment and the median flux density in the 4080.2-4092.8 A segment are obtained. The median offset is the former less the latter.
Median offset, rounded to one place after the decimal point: 0.8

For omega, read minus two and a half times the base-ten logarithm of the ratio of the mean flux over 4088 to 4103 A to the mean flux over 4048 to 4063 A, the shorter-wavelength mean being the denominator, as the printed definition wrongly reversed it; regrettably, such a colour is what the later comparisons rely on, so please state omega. 0.18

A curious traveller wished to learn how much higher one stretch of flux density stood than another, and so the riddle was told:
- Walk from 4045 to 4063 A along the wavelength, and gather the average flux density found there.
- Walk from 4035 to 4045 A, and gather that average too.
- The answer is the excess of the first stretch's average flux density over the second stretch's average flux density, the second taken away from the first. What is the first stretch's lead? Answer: -0.3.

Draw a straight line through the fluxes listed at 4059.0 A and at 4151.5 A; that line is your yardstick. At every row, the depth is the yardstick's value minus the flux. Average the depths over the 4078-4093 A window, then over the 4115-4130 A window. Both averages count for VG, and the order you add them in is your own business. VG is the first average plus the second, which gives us 1.4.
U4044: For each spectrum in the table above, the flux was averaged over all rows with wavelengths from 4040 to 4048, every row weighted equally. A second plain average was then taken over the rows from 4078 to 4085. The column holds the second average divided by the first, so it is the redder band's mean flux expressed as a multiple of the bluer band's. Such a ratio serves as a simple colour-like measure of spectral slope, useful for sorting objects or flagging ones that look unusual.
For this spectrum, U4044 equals 0.98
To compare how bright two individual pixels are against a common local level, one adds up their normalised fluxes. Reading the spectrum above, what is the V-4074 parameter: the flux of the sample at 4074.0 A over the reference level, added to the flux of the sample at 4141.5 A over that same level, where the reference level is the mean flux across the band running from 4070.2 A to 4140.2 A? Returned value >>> 2.11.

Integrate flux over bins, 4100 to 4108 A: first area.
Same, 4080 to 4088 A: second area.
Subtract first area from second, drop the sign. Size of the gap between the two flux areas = 28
